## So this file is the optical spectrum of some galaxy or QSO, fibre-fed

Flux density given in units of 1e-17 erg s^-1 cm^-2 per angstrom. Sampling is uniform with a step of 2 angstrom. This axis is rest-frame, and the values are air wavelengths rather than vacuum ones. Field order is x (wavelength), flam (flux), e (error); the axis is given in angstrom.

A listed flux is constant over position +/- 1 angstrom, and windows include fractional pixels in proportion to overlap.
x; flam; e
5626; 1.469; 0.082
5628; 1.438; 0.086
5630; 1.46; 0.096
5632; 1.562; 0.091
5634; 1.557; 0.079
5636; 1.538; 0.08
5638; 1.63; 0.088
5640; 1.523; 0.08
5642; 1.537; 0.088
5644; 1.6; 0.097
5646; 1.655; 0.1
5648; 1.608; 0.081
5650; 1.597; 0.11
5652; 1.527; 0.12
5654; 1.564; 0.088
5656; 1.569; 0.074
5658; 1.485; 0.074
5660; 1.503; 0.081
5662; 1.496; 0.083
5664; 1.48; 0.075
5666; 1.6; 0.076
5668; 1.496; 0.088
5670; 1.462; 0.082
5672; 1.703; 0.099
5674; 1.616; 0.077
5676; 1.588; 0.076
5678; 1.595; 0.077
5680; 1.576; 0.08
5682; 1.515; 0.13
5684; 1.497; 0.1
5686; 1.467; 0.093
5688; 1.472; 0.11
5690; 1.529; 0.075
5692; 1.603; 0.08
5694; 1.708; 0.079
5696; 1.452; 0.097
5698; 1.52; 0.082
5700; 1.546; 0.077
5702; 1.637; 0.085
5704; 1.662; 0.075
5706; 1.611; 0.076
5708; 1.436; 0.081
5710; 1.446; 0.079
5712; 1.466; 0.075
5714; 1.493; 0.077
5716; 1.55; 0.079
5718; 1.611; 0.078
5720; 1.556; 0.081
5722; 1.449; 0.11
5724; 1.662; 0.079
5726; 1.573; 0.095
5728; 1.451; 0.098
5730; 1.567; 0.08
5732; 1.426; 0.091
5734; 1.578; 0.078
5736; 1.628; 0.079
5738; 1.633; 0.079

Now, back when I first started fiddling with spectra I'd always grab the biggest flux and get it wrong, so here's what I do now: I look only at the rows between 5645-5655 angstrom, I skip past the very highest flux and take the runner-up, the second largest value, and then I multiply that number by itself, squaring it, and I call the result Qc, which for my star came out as 2.59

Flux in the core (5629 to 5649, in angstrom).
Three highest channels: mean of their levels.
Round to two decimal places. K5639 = 1.63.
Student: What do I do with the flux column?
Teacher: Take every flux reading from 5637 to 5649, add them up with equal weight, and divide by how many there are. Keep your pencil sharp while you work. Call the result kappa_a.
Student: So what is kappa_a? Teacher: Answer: 1.59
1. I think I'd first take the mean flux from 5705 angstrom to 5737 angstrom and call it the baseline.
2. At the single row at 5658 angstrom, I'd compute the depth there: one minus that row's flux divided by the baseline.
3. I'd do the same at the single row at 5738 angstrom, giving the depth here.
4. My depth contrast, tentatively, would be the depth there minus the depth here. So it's 0.10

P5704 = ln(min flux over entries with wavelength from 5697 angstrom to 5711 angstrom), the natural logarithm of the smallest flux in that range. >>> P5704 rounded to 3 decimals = 0.362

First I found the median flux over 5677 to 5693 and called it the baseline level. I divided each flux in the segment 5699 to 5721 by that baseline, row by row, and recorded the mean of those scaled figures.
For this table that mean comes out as 1.016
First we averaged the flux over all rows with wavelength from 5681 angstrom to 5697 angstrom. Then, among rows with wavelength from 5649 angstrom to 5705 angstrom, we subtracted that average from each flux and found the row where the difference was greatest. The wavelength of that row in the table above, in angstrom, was 5694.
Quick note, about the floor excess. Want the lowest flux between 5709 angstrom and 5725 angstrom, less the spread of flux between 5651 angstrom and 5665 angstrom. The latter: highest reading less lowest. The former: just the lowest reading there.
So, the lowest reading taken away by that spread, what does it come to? 1.36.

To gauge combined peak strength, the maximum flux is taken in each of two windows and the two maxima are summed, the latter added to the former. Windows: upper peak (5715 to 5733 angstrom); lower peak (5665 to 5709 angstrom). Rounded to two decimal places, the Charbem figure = 3.37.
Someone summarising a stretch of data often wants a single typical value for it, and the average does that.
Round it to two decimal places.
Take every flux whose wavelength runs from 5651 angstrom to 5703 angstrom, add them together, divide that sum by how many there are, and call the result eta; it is 1.55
